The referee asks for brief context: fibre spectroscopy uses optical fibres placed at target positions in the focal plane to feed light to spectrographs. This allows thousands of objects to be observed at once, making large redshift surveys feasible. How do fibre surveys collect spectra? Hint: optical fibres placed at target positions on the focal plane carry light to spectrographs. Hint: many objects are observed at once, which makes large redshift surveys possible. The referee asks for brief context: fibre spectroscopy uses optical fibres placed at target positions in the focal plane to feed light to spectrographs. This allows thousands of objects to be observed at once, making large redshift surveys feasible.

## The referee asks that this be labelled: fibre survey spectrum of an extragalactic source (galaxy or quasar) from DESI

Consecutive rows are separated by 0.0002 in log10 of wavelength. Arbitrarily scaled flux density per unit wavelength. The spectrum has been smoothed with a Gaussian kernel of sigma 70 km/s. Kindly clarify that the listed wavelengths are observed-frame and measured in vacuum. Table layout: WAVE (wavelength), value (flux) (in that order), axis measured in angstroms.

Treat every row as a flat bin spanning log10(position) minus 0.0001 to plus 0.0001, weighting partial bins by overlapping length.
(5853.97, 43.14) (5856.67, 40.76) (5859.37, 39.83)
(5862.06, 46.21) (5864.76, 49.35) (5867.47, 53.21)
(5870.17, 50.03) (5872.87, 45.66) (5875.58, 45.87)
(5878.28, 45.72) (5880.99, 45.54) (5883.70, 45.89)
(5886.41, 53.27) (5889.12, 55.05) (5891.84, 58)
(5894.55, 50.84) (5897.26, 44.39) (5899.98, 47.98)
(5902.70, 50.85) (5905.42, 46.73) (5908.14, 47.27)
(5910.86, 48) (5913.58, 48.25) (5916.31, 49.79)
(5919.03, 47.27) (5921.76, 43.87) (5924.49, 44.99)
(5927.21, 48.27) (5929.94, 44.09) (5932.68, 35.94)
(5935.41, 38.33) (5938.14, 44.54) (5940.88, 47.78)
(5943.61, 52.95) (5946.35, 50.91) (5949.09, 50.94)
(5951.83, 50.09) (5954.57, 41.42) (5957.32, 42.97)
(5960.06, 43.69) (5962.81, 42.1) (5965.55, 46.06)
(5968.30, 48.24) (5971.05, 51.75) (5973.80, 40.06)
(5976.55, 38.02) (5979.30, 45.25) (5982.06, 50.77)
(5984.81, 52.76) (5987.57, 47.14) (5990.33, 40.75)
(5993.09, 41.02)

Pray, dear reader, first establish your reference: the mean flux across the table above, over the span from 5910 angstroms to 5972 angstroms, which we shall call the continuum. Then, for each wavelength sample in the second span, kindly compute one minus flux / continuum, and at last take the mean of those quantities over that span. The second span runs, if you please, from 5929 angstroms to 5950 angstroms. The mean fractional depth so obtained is 0.011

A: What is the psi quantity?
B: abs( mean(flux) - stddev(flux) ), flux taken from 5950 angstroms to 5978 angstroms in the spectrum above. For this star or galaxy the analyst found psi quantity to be 40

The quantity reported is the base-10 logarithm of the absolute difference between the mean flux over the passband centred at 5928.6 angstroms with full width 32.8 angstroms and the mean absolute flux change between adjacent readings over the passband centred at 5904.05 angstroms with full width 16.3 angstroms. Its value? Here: 1.63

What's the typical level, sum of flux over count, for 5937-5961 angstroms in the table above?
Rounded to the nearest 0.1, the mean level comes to 47.3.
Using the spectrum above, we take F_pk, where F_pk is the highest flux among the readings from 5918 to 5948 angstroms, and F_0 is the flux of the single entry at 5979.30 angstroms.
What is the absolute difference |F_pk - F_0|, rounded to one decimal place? 7.7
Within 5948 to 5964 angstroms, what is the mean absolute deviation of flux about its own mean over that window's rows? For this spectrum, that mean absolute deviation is 3.5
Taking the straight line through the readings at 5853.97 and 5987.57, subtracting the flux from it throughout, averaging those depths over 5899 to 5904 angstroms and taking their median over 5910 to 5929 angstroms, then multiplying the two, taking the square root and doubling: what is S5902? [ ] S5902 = 7.6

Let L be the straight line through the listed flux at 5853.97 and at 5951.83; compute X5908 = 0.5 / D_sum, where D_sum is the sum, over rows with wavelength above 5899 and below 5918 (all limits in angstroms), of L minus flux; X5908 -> -0.050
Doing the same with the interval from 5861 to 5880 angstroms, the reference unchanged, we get -0.019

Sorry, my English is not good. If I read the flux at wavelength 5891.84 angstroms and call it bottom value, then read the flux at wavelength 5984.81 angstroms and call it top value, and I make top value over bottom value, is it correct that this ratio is 0.91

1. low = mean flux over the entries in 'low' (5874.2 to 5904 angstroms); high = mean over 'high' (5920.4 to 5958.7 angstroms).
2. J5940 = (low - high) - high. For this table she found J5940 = -41.6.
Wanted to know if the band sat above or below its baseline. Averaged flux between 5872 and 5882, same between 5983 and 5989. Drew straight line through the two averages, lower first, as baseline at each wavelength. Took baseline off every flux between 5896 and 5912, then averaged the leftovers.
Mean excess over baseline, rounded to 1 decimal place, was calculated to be 0.8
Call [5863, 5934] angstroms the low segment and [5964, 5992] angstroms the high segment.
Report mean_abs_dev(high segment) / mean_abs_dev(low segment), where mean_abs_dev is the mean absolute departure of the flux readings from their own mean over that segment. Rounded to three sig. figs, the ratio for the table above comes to 1.32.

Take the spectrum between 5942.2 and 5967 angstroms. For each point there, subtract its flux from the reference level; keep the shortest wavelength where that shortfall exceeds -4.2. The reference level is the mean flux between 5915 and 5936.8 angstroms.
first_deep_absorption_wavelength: 5954.57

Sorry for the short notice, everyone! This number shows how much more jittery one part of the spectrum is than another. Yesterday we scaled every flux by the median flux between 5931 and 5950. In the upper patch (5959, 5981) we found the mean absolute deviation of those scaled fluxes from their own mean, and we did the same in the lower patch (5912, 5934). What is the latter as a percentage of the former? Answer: 90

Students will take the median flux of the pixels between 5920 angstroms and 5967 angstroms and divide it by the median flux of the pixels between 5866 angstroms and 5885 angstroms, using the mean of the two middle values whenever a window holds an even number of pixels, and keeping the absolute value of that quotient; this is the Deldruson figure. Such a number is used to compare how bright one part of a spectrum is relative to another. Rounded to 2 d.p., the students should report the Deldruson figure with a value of 0.97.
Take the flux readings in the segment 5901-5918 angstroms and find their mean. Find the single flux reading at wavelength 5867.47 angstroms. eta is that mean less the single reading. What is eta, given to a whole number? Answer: -5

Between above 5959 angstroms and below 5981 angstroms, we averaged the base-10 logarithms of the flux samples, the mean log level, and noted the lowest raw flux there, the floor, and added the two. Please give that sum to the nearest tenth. 39.7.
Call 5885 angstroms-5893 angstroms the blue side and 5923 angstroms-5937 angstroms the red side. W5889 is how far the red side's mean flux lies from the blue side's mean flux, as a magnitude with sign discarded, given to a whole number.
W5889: 13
